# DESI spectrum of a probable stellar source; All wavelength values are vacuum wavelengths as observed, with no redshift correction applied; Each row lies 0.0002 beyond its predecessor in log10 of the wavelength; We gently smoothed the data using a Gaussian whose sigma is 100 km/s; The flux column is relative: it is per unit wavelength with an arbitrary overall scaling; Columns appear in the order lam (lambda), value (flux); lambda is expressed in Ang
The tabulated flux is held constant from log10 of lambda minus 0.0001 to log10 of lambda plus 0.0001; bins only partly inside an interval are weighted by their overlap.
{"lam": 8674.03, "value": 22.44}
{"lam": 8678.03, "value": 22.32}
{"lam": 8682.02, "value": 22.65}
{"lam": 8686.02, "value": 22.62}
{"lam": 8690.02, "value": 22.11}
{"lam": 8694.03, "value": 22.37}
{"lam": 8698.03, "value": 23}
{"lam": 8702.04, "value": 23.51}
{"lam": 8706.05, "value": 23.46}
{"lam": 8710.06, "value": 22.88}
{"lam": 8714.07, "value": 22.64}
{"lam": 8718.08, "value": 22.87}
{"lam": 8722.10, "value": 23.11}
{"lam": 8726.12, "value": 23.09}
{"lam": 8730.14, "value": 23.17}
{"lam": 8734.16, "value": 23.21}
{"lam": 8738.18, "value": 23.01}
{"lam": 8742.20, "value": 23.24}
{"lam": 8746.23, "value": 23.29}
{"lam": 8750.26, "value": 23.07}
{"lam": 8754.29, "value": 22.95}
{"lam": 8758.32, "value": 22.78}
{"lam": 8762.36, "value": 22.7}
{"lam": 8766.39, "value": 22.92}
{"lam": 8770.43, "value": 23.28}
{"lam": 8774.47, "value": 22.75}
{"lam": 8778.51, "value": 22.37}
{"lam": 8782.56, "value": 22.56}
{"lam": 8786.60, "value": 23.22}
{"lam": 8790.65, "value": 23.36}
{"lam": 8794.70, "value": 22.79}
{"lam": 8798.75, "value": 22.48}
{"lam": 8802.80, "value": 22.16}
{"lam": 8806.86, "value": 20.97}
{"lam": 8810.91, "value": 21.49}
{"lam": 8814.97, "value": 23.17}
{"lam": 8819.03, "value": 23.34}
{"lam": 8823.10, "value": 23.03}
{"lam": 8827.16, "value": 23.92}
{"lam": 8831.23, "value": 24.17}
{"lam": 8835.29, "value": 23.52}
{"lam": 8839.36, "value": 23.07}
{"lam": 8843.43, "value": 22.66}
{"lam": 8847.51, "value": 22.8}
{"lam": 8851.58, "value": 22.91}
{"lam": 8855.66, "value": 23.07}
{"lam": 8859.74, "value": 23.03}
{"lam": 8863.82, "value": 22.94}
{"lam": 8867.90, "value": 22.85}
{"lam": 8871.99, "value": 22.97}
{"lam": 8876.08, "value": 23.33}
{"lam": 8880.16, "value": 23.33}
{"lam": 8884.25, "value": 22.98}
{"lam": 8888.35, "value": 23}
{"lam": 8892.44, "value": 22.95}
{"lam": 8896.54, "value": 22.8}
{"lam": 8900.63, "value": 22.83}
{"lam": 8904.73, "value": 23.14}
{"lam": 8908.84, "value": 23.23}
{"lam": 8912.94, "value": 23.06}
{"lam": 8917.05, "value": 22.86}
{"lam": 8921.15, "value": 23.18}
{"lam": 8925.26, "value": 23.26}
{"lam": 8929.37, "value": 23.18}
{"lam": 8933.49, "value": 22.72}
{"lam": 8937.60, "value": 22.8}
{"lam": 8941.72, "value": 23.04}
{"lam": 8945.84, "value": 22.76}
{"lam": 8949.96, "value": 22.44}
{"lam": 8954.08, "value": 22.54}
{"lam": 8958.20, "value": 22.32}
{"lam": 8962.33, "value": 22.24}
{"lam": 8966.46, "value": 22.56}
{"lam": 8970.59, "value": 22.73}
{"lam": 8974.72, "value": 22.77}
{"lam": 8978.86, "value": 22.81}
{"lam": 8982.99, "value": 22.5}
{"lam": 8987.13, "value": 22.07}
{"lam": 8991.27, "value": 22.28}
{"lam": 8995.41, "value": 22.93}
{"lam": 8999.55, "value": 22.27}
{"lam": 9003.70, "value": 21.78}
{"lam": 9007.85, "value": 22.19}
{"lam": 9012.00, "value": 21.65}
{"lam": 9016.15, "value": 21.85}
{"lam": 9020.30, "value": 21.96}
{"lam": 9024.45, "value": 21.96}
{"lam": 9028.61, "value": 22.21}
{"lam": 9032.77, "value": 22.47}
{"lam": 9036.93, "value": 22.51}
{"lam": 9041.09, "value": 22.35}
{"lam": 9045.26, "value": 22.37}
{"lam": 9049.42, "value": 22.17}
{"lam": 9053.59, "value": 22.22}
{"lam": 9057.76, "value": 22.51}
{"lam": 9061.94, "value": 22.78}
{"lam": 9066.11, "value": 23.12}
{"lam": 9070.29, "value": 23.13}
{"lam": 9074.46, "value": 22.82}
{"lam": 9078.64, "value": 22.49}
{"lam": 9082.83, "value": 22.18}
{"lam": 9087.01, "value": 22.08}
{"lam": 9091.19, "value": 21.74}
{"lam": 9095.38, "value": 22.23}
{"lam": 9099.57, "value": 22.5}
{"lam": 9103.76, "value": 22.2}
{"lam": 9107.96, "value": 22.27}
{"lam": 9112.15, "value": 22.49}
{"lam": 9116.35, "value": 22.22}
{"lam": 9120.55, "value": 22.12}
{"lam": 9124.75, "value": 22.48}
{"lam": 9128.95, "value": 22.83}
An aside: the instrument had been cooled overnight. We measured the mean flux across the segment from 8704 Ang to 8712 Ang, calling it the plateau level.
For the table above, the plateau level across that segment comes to 23.2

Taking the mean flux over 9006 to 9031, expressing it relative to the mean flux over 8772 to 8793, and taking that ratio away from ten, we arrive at 9.04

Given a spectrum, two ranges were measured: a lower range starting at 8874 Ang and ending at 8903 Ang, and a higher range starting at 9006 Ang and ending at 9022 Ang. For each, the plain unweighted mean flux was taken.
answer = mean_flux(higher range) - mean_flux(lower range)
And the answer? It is -1.1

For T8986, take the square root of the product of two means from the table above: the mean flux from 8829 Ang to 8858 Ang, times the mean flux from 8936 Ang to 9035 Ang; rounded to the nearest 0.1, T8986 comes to 22.8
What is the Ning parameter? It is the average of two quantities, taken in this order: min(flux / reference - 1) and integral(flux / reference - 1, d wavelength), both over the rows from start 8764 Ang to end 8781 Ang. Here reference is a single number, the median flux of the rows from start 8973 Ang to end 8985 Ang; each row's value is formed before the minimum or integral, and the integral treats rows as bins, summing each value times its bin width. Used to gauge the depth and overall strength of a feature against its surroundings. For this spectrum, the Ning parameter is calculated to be 0.01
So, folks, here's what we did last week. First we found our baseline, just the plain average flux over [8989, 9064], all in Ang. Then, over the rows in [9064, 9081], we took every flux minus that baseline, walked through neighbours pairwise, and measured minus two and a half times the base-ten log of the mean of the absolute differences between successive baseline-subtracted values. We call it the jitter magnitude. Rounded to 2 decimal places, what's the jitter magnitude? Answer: 1.66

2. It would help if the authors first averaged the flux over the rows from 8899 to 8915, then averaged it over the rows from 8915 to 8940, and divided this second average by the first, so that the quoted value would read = 1.00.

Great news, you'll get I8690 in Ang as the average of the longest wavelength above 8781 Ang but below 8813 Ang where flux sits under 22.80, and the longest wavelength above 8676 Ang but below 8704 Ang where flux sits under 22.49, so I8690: 8752.5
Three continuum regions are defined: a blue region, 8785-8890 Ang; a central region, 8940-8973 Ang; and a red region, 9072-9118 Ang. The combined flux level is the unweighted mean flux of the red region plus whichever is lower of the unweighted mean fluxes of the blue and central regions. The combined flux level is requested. 44.9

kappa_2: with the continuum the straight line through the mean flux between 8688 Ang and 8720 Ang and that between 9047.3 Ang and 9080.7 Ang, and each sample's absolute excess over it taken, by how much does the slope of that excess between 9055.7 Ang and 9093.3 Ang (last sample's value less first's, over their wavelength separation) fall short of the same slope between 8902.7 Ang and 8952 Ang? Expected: -0.025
